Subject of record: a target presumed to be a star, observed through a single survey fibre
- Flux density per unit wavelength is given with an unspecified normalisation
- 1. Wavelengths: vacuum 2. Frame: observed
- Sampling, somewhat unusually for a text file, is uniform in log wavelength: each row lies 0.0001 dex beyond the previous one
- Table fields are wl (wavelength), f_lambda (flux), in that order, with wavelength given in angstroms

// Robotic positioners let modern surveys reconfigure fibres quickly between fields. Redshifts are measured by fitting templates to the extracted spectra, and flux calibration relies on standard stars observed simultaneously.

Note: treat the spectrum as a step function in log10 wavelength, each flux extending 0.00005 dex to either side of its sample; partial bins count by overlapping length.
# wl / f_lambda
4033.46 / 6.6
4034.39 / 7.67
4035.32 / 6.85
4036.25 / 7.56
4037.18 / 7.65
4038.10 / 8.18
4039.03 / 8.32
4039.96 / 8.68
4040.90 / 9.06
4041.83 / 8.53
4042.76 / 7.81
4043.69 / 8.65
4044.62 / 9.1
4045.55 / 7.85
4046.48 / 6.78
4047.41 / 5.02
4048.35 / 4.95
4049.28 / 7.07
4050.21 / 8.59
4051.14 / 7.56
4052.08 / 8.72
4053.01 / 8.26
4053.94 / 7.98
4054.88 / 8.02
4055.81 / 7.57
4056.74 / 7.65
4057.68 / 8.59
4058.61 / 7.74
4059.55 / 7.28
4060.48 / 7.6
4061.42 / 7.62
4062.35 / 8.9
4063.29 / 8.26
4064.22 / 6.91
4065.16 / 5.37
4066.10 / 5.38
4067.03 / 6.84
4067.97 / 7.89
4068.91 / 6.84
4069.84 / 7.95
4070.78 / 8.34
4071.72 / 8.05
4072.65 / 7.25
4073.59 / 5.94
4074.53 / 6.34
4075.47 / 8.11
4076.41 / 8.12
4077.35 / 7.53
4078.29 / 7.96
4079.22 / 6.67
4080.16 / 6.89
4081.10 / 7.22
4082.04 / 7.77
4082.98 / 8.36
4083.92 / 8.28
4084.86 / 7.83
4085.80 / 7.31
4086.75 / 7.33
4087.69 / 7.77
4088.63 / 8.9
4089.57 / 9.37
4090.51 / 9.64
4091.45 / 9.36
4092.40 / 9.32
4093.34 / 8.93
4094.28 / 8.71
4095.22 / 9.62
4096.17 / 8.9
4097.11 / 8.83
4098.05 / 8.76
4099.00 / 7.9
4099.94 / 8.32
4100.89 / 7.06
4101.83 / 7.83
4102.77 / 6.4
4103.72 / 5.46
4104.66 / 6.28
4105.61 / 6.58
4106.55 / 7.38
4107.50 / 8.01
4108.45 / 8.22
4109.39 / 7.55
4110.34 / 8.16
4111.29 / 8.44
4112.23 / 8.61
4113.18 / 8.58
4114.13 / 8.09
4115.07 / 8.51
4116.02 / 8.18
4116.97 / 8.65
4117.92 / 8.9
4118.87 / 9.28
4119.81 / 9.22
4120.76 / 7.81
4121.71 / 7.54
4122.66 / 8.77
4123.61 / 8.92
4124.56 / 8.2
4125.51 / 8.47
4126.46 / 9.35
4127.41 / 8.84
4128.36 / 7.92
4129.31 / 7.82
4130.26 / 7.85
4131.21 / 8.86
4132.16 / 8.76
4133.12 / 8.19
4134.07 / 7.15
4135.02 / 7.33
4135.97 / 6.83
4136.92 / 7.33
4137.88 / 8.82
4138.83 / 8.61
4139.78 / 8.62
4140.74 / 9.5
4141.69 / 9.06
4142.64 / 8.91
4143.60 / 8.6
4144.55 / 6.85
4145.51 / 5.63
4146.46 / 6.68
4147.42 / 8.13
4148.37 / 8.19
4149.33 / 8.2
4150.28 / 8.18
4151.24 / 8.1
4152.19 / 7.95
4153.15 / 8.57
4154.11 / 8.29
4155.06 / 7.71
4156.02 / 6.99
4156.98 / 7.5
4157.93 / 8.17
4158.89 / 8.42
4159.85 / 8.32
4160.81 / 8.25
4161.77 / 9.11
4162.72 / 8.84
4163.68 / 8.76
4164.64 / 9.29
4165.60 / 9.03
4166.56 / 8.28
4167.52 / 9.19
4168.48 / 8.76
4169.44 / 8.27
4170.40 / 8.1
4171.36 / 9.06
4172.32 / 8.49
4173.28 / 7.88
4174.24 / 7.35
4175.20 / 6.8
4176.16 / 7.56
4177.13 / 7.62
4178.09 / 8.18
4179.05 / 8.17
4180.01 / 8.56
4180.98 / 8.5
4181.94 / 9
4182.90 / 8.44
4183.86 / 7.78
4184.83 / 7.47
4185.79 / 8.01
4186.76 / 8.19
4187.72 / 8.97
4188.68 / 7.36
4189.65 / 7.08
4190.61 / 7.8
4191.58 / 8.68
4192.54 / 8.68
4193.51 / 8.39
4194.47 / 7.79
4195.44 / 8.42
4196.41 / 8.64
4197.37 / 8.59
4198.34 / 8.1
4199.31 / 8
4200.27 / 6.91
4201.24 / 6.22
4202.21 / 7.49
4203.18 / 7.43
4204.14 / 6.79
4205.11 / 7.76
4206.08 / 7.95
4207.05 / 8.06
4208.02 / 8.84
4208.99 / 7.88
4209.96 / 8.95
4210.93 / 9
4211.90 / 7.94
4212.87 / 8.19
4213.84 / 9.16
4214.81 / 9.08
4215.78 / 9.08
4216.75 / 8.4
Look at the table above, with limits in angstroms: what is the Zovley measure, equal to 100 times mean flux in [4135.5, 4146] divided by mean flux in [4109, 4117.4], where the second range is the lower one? 97.1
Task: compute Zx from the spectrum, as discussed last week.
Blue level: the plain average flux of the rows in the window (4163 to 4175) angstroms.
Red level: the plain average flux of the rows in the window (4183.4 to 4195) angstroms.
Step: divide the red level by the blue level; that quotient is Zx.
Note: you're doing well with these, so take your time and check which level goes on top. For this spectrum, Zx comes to 0.94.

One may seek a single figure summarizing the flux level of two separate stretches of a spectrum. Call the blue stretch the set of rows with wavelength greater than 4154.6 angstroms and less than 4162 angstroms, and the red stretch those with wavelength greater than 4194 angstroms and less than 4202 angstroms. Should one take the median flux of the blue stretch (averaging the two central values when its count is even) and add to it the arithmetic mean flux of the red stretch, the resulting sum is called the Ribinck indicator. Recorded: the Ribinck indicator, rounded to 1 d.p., 16.0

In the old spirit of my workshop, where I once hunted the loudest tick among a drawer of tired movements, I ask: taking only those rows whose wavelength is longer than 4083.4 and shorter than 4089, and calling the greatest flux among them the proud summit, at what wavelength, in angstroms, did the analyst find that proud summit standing 4088.63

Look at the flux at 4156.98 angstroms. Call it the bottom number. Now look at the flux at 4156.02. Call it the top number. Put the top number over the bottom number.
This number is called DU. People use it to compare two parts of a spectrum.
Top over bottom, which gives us 0.93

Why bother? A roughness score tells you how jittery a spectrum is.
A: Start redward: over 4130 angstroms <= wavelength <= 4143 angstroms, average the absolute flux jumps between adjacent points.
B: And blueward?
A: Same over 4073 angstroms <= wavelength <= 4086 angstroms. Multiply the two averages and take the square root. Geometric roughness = 0.55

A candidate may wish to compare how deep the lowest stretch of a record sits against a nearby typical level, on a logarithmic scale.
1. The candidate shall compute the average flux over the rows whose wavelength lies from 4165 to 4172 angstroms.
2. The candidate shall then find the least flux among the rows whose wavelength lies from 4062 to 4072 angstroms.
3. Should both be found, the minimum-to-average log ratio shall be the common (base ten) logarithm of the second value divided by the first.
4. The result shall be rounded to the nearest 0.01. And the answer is -0.21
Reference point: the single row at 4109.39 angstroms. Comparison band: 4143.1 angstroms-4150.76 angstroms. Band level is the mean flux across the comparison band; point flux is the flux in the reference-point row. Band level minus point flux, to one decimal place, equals 0.0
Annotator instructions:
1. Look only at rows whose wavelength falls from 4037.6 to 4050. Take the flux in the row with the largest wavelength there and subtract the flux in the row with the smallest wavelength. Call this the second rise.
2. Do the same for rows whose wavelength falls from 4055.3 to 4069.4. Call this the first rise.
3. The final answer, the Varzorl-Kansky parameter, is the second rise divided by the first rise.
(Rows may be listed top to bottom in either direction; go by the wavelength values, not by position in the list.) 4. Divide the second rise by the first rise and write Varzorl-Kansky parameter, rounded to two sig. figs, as 1.5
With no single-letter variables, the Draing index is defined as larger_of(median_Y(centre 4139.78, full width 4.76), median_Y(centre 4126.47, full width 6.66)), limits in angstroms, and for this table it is 8.8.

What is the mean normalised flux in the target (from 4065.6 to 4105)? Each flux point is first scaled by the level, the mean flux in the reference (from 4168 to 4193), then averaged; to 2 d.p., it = 0.96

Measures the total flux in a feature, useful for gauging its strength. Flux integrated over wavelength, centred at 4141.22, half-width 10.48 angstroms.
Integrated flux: 168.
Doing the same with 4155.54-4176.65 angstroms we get 175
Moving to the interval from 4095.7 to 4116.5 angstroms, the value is 163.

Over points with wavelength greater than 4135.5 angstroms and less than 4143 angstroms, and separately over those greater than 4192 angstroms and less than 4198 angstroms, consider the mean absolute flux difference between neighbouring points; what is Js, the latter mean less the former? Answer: -0.2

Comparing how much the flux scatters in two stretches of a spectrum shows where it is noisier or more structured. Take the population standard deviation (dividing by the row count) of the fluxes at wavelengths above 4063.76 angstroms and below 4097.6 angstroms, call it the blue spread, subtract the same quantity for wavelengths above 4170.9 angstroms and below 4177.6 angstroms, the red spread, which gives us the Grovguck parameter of 0.41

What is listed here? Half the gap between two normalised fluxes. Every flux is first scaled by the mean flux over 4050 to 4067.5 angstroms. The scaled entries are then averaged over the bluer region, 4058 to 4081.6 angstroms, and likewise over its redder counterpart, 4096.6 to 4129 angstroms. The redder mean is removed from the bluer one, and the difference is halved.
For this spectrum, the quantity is -0.050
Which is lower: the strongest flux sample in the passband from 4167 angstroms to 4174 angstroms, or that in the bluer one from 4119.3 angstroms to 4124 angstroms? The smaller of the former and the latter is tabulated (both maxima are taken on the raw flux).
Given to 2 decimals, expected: 9.19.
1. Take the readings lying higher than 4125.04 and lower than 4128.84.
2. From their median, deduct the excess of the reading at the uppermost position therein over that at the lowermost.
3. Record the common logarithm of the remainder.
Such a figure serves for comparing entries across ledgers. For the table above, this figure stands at 0.964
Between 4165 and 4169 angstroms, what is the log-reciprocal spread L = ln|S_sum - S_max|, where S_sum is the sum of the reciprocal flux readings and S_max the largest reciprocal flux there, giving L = -1.10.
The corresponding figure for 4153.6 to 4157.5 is -0.96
